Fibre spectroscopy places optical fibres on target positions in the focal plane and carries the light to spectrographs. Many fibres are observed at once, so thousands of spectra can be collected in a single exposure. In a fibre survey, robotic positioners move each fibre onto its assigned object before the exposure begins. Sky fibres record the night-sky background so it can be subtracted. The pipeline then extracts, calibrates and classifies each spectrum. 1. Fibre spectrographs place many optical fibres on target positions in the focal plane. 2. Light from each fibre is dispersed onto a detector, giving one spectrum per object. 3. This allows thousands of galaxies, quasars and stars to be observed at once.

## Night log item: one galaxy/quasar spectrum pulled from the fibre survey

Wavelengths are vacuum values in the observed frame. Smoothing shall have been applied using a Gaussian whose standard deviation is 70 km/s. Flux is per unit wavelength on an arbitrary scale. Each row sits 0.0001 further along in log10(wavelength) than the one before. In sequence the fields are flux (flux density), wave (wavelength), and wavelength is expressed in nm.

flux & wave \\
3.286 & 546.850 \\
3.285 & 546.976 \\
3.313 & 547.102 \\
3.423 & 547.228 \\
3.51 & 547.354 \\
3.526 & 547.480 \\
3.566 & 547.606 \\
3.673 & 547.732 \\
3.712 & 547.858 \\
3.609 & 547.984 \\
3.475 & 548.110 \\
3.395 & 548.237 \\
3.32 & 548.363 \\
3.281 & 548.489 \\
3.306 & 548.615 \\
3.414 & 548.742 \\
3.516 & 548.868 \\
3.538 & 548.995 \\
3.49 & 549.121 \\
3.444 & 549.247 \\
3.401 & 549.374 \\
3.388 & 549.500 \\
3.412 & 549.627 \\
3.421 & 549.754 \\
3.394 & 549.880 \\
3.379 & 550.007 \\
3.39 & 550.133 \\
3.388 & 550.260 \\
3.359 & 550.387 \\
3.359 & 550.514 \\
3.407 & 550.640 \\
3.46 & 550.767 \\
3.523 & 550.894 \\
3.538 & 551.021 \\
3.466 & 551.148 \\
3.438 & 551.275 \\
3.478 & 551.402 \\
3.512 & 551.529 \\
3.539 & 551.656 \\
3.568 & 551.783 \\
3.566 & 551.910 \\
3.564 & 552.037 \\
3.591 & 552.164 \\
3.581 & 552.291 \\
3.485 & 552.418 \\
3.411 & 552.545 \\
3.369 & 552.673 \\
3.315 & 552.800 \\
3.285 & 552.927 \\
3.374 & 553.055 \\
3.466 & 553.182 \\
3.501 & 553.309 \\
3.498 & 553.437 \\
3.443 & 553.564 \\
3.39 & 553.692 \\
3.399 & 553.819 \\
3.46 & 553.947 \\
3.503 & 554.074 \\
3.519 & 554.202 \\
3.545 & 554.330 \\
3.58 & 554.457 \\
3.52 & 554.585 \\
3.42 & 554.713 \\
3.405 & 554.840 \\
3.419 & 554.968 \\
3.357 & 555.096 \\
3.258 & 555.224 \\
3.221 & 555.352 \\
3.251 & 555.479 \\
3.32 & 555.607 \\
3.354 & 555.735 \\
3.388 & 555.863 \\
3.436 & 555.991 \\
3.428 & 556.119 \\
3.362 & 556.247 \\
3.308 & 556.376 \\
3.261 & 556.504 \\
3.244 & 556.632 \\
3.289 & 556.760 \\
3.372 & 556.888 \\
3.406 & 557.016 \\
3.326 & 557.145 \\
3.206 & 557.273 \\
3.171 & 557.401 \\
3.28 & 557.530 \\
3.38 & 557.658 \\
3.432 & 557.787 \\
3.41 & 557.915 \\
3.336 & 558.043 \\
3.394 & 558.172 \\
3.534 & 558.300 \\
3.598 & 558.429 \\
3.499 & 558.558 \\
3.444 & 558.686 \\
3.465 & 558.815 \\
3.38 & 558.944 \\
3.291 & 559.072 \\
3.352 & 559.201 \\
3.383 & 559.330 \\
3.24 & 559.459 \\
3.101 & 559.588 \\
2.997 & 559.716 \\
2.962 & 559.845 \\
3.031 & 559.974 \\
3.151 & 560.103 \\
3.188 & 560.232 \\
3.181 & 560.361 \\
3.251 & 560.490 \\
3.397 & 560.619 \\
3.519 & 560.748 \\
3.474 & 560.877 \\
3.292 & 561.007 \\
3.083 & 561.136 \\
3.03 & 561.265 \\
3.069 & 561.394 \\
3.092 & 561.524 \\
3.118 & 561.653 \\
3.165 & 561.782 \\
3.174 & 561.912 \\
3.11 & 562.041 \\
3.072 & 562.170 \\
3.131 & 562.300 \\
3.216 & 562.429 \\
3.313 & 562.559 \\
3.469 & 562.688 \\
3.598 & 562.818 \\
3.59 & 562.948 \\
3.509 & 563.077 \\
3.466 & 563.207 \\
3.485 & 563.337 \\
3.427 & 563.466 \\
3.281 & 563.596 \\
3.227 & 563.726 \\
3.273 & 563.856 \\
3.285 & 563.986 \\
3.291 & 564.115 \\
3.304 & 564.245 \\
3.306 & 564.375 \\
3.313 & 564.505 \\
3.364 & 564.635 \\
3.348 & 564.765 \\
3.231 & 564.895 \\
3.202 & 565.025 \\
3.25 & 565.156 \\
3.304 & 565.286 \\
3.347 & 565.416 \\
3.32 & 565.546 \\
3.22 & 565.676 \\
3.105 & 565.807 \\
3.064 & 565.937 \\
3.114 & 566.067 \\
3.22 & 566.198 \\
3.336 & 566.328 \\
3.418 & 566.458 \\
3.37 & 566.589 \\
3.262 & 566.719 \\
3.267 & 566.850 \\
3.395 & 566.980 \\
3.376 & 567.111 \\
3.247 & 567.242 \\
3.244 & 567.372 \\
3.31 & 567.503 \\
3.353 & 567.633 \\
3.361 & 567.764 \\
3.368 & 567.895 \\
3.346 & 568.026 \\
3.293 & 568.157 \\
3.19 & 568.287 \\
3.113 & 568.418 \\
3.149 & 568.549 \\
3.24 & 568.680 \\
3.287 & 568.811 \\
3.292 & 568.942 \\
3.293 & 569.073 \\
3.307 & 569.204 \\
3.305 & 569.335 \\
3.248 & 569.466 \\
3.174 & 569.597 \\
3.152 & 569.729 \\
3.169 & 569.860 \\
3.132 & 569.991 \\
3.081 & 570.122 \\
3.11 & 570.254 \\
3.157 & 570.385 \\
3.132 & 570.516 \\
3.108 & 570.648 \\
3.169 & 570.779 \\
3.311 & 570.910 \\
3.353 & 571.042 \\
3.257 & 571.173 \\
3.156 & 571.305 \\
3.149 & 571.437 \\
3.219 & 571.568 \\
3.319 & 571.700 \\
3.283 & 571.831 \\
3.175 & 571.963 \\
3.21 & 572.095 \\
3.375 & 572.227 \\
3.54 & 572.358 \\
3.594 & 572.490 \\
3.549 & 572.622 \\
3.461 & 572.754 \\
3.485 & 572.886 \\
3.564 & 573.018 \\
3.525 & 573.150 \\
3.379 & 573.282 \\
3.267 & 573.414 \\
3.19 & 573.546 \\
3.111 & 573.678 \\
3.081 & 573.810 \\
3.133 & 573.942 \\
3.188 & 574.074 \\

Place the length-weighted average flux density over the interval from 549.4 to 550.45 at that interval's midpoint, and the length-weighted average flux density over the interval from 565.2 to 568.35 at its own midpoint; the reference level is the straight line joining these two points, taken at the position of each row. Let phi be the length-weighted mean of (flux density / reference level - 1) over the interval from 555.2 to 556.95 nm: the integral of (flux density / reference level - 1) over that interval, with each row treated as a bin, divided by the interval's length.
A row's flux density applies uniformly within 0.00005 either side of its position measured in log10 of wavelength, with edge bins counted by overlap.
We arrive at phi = -0.01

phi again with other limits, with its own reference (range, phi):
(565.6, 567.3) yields -0.01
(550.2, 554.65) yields 0.03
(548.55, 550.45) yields 0.01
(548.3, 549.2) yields 0.00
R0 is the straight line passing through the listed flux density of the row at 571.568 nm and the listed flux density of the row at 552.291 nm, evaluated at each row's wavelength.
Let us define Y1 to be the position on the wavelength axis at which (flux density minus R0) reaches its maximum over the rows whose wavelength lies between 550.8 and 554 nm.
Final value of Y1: 552.164 nm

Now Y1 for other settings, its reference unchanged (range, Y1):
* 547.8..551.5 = 547.858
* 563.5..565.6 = 564.635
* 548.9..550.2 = 548.995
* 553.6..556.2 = 554.457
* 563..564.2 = 563.077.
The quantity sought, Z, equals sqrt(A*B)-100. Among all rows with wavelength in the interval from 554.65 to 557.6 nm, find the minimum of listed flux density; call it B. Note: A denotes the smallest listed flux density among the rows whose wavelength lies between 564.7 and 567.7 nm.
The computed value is -96.9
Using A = 3.064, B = 3.171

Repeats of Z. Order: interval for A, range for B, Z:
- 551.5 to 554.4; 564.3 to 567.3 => -96.8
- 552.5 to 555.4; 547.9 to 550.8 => -96.7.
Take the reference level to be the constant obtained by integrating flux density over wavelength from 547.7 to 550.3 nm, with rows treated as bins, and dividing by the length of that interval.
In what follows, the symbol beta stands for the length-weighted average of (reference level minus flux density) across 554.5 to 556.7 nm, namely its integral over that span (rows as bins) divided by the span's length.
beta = 0.09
